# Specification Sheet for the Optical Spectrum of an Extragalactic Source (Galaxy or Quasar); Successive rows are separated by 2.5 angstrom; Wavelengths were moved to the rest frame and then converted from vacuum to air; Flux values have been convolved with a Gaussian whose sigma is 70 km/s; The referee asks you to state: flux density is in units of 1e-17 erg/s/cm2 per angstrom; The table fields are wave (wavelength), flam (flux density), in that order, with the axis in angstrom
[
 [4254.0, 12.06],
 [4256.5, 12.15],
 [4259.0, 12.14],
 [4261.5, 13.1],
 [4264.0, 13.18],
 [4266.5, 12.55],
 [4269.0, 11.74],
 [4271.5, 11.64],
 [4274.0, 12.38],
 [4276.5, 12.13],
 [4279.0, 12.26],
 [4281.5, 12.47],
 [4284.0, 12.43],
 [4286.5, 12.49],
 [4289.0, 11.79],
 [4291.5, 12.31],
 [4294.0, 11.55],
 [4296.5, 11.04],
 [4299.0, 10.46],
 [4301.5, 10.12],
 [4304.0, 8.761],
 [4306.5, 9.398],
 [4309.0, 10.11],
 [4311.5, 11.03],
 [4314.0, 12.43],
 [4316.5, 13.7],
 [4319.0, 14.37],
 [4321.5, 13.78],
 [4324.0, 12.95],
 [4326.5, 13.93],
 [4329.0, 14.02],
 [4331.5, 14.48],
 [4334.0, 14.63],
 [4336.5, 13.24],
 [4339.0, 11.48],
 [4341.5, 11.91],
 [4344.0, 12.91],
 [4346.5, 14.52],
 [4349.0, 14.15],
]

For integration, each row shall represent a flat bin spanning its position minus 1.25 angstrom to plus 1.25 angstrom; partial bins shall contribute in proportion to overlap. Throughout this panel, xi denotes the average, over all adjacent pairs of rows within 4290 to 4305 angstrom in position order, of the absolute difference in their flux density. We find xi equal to 0.7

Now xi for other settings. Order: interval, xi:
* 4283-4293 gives 0.4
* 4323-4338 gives 0.6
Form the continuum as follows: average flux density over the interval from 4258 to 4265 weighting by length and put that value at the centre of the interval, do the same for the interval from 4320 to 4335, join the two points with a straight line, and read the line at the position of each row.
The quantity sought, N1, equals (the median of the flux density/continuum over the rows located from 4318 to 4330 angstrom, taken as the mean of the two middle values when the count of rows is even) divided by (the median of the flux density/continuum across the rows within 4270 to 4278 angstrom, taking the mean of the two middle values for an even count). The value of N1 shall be 1.08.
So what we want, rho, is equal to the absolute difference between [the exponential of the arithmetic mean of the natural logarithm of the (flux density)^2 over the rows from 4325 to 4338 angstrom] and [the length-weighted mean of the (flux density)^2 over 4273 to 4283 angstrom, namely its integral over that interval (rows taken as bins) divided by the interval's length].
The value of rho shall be 46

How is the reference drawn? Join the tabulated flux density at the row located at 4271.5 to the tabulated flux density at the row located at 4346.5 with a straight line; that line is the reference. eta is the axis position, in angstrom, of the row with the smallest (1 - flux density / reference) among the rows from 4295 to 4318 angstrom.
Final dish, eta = 4316.5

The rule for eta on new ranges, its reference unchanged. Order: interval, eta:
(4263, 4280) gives 4264.0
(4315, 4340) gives 4319.0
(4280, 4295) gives 4281.5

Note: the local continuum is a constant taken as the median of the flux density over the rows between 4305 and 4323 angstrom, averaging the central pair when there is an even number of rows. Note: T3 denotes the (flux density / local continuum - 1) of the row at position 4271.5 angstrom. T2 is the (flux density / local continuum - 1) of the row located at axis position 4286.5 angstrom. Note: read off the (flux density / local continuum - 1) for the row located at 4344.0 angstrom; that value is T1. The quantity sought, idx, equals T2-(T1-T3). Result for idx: -0.10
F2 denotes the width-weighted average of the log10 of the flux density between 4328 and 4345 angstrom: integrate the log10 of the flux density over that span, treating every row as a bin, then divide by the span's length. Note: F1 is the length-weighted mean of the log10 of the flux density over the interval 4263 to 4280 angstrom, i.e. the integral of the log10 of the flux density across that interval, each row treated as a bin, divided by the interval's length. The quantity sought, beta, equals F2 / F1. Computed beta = 1.03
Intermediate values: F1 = 1.09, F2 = 1.12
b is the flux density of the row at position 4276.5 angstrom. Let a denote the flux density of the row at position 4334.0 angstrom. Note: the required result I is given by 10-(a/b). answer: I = 8.79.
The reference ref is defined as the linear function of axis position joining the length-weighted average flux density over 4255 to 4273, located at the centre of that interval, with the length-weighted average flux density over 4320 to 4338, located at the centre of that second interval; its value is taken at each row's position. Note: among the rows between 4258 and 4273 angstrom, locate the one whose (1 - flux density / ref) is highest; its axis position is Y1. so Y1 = 4271.5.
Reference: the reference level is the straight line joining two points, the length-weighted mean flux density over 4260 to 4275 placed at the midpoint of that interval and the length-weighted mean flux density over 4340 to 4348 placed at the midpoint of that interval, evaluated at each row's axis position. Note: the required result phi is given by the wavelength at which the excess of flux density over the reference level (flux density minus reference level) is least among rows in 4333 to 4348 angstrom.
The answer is 4339.0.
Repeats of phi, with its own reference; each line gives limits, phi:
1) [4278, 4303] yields 4301.5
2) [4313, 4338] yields 4314.0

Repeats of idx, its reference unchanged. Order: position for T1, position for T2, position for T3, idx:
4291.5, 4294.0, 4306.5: -0.31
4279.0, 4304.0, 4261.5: -0.23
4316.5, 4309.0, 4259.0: -0.31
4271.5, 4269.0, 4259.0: -0.02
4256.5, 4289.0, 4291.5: -0.04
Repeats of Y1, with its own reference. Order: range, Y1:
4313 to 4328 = 4314.0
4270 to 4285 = 4271.5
